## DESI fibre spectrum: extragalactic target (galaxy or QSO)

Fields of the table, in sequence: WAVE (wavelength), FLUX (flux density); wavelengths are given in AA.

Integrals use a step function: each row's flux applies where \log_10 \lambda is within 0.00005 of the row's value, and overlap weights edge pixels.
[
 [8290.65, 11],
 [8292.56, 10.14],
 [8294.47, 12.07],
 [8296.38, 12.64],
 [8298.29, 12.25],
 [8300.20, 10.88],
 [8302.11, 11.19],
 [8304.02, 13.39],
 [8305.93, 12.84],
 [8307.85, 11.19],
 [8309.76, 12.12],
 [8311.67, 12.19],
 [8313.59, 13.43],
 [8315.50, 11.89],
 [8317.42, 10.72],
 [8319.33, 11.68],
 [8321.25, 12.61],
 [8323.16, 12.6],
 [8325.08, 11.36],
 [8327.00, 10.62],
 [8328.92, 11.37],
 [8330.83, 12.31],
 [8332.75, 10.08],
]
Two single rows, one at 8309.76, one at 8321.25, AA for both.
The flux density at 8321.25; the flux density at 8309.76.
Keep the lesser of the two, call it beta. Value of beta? 12.1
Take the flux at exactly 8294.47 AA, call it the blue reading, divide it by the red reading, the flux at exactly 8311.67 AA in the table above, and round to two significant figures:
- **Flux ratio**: 0.99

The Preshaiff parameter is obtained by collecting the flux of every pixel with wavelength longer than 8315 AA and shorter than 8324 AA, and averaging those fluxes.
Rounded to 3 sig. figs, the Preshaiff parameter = 11.9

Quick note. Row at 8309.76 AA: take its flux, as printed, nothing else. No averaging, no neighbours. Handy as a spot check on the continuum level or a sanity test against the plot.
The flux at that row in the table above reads 12.12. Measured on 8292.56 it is 10.14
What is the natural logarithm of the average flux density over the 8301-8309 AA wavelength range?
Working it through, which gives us 2.50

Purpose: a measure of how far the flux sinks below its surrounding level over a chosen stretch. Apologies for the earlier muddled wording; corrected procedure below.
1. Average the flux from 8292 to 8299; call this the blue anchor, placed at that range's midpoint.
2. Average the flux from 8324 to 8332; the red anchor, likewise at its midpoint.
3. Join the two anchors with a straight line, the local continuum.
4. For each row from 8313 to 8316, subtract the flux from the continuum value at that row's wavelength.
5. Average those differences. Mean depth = -1.1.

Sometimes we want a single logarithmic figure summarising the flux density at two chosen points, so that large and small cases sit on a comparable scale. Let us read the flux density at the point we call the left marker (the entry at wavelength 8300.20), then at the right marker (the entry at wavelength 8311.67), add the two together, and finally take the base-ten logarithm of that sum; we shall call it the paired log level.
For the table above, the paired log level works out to 1.363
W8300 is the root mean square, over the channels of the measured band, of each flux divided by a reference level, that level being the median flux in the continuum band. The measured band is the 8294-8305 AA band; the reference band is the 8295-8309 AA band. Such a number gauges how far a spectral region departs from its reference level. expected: 0.99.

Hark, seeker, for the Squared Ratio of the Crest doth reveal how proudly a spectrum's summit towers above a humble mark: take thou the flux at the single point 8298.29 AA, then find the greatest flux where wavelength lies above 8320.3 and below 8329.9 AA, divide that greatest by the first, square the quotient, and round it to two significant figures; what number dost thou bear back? 1.1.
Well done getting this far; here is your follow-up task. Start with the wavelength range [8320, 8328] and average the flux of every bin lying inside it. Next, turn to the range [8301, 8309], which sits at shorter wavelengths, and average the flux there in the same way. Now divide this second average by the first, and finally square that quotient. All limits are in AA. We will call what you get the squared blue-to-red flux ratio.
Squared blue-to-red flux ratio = 1.06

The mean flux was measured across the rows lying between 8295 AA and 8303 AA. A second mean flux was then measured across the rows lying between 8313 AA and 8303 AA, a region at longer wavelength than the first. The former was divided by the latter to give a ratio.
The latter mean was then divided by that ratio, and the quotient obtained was 13.0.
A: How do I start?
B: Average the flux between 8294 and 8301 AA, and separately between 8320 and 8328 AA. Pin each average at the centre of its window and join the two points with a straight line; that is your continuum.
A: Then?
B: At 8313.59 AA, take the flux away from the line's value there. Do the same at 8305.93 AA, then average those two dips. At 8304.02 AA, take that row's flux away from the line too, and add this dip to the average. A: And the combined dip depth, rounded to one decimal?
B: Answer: -2.7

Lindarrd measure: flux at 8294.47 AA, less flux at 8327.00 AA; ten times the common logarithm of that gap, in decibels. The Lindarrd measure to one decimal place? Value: 1.6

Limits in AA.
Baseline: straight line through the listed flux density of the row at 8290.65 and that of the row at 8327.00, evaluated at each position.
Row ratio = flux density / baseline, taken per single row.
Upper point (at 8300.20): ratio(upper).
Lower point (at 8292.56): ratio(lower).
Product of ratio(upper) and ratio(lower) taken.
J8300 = 0.92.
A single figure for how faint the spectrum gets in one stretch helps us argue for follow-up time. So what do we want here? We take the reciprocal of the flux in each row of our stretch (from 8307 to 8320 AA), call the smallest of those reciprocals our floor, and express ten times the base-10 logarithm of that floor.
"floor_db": -11.3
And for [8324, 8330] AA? -10.6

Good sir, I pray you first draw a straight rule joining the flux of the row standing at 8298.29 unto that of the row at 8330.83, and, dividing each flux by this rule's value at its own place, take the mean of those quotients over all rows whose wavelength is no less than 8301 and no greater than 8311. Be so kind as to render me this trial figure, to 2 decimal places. 0.99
